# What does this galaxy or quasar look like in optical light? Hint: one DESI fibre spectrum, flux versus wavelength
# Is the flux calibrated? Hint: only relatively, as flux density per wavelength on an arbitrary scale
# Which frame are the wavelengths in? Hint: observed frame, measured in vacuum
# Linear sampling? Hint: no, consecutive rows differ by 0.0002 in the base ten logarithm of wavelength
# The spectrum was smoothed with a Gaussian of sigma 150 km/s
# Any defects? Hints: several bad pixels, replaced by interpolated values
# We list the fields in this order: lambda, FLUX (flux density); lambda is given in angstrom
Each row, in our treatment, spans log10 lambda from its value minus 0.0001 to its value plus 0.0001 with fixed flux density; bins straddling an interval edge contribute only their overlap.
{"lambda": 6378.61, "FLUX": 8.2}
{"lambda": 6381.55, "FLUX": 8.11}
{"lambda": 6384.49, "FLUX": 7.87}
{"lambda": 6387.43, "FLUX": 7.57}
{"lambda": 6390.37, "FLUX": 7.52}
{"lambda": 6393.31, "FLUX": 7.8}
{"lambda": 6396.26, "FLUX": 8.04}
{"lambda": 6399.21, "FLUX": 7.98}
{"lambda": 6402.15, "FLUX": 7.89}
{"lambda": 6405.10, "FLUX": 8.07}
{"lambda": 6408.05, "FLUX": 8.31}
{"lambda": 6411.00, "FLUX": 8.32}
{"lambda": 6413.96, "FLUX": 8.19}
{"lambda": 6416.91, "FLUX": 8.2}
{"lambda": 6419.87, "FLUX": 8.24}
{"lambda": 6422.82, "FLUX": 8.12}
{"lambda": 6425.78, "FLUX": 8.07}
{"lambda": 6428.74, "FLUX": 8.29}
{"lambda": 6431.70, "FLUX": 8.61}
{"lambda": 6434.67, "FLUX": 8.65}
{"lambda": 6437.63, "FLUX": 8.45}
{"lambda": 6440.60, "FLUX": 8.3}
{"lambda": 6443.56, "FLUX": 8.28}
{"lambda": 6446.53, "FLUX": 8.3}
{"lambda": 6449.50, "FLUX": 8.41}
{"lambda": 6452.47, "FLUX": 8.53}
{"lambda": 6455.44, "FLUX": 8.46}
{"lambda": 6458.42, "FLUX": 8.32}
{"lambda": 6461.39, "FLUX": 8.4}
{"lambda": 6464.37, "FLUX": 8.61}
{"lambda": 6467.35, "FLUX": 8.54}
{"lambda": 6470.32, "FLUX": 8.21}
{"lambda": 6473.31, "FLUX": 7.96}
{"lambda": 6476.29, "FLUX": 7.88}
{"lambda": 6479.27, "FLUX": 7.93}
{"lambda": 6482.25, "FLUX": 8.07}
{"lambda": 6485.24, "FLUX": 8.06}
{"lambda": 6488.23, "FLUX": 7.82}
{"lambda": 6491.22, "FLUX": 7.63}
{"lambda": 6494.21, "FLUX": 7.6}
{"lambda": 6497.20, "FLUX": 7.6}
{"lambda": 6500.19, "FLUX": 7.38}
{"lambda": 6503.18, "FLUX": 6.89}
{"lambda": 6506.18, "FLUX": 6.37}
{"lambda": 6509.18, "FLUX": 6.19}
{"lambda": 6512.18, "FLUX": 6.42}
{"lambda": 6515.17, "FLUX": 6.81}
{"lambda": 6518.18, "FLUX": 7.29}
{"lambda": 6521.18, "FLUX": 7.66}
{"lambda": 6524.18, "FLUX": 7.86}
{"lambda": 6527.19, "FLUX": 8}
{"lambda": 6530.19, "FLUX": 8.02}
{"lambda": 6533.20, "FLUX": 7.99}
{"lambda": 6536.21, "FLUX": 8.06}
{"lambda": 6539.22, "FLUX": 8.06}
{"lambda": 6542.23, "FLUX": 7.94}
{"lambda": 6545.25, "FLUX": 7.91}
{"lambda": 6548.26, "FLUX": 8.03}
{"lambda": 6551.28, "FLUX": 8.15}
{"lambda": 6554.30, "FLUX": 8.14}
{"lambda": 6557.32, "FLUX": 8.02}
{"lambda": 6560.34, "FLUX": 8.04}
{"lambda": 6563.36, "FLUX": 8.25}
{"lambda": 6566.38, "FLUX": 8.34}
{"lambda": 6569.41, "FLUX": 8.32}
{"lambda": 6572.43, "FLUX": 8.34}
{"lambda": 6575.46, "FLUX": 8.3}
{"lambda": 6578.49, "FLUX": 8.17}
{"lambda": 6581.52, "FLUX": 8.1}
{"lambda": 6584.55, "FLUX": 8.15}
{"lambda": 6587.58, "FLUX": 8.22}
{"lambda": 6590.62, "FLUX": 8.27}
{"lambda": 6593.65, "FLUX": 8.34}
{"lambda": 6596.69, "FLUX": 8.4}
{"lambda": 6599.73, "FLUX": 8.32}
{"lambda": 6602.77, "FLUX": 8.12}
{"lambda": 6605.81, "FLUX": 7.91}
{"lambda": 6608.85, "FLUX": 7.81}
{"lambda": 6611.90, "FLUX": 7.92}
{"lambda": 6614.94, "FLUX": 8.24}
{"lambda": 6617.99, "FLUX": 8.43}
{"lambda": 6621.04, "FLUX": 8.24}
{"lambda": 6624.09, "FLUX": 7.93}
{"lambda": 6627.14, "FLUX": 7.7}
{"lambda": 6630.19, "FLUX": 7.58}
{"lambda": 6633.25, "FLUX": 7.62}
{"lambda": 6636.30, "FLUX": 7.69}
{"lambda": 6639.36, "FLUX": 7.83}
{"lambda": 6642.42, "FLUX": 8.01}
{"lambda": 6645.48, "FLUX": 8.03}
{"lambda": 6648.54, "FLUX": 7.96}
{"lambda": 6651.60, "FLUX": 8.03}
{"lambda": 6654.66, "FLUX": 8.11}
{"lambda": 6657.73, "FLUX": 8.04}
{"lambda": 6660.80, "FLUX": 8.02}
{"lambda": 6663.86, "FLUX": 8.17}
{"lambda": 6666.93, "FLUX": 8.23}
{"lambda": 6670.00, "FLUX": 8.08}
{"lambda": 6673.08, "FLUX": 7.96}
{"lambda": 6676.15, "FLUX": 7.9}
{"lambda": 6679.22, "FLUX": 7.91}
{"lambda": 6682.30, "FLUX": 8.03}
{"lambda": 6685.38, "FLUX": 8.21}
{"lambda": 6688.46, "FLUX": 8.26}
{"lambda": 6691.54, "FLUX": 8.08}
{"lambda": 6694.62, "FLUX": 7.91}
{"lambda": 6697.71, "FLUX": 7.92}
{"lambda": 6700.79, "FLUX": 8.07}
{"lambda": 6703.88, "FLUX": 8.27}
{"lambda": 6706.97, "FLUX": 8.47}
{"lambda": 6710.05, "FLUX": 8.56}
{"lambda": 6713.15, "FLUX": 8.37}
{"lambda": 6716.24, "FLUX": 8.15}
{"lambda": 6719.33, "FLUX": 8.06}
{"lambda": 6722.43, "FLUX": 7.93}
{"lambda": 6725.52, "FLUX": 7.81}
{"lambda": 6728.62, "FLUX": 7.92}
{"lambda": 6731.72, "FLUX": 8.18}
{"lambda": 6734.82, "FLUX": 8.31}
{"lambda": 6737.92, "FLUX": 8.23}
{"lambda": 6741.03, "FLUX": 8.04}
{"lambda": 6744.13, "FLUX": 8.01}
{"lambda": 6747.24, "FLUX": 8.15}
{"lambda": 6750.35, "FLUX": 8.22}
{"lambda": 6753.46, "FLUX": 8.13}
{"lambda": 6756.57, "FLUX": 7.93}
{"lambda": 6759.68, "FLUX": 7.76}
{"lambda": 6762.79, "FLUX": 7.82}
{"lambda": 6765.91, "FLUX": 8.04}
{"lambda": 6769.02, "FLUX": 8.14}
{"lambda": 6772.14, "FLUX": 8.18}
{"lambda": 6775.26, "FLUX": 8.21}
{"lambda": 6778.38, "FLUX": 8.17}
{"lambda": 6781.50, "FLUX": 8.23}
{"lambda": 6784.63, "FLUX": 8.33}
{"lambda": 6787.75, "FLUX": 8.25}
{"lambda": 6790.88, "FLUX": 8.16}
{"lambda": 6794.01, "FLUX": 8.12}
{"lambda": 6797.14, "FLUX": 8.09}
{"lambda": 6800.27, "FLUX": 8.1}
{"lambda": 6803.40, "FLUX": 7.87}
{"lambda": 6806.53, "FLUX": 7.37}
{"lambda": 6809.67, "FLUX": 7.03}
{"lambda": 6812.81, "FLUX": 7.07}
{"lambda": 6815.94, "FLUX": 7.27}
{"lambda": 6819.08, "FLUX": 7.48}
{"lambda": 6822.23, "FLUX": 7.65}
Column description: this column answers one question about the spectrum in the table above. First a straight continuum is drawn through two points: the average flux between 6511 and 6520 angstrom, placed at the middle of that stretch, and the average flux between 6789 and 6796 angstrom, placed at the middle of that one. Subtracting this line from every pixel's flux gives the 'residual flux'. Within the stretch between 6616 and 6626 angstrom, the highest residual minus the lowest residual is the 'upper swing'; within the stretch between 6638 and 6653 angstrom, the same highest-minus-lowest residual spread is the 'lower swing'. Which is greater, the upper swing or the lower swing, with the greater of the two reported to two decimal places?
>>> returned 0.53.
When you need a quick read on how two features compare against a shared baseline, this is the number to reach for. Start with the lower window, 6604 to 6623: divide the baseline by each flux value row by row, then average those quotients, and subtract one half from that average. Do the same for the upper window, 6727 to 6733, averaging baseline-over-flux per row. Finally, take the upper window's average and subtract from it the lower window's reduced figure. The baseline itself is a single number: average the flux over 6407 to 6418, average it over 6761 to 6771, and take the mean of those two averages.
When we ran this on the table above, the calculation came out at 0.505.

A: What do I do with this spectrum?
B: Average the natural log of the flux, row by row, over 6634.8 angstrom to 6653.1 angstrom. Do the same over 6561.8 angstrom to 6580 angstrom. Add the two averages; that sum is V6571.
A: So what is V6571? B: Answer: 4.18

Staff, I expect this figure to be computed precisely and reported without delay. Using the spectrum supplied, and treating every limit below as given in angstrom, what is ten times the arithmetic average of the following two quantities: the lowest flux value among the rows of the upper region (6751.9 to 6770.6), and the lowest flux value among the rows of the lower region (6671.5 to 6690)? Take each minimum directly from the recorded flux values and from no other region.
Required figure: 78.3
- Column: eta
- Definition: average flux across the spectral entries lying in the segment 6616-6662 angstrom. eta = 7.9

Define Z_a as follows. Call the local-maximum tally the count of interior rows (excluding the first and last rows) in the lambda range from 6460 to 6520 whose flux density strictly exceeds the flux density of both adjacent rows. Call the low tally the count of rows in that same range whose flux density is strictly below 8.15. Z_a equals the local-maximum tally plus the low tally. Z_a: 18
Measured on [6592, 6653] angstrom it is 17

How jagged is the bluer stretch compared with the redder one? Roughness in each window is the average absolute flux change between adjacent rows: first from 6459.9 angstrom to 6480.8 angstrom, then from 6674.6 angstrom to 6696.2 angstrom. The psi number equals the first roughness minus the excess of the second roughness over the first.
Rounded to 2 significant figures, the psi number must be 0.21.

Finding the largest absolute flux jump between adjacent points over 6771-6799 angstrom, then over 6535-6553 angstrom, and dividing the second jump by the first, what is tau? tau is 1.20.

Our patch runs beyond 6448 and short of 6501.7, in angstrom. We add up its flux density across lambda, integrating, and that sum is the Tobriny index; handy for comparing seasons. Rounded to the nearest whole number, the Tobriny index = 434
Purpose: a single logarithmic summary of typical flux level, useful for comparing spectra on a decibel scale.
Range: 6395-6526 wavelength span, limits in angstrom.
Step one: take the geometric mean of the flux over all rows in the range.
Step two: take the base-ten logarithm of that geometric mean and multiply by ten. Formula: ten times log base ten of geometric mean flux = 8.98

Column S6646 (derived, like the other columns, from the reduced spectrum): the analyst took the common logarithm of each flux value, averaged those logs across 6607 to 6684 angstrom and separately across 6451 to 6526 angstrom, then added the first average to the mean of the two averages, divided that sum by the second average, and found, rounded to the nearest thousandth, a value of 2.029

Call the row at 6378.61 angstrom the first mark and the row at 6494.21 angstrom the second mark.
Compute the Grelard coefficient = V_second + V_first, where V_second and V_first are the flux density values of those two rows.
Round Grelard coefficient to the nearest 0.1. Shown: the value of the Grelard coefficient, 15.8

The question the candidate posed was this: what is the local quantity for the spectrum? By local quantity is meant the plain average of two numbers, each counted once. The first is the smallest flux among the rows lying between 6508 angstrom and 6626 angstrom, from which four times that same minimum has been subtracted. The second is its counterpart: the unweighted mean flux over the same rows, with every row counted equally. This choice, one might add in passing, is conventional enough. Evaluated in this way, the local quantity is -5.30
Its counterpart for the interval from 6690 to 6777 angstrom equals -7.59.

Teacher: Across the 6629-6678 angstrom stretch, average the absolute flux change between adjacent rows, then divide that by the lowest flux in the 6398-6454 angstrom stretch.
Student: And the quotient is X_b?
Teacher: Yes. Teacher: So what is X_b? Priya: 0.011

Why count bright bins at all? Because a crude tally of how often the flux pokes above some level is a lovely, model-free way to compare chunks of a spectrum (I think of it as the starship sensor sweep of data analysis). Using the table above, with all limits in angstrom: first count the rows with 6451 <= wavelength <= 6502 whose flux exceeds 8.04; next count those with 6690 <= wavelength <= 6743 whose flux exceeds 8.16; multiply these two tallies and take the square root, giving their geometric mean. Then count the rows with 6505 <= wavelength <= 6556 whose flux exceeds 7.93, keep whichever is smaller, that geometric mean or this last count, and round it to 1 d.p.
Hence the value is 7.9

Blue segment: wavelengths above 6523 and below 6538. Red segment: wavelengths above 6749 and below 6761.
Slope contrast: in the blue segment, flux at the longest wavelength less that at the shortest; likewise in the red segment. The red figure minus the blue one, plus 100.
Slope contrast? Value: 99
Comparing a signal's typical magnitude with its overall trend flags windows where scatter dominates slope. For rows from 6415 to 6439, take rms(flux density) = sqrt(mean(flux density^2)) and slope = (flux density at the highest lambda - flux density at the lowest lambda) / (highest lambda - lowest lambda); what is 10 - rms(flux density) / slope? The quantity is -680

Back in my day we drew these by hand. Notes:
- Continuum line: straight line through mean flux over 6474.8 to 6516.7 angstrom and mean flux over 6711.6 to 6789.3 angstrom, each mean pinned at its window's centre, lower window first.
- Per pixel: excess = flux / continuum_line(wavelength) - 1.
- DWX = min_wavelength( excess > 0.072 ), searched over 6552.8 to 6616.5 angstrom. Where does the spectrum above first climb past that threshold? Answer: 6554.30 angstrom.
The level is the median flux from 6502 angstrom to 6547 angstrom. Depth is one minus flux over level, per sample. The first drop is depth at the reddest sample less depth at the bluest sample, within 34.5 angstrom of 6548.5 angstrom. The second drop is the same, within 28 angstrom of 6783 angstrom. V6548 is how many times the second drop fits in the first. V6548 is -1.4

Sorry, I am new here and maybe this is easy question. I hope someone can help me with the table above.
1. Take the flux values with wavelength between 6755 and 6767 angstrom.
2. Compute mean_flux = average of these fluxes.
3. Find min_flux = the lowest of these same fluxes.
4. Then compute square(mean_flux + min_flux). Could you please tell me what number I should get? 245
